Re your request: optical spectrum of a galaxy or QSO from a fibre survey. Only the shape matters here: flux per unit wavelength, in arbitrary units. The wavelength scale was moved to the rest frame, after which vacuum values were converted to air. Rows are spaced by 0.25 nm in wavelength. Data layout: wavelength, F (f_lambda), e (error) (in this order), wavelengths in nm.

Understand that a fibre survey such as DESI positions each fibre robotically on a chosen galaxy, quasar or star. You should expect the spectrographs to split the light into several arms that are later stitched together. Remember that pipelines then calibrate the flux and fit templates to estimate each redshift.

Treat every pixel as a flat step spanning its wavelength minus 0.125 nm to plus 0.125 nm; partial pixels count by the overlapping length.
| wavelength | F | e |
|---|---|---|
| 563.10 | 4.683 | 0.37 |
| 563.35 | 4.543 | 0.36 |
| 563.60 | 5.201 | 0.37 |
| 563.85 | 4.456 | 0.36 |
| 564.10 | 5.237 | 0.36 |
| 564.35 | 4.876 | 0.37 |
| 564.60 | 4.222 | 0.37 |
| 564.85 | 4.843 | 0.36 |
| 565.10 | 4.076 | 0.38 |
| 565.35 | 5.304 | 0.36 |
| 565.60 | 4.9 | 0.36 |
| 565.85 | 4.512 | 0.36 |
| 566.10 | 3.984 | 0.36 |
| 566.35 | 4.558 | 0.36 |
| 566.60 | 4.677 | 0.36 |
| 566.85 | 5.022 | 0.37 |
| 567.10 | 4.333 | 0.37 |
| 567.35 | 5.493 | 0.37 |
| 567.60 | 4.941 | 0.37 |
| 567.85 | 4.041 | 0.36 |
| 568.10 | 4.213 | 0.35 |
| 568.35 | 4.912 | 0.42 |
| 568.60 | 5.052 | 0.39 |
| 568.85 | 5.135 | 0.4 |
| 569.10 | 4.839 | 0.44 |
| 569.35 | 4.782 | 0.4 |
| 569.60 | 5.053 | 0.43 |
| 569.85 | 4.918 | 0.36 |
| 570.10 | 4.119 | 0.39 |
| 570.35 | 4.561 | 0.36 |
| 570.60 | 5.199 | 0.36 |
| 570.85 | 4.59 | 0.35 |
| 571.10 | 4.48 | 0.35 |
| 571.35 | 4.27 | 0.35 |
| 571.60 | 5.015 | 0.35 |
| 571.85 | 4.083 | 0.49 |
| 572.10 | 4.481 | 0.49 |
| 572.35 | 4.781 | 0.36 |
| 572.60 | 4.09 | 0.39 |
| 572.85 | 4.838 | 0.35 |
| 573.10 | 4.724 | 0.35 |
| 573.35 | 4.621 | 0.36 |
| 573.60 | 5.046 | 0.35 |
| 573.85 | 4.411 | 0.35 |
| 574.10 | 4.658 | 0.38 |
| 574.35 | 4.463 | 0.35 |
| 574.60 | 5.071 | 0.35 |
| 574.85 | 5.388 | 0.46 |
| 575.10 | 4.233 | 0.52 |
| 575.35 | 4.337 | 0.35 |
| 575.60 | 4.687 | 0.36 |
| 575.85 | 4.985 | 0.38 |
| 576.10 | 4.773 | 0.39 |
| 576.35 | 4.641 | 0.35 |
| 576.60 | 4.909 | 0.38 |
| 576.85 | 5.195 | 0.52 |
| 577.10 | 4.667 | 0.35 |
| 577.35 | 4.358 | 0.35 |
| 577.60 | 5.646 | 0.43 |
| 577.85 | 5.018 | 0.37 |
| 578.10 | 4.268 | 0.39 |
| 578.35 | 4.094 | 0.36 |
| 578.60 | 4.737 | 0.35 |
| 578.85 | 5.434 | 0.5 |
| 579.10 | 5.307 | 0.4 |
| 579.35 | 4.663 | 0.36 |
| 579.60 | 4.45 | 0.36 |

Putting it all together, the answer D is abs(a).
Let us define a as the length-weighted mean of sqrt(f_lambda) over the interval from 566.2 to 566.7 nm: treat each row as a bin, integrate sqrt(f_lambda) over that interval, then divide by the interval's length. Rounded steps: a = 2.14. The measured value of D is 2.14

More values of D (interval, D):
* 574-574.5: 2.14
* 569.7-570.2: 2.13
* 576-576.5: 2.17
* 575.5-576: 2.20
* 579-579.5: 2.22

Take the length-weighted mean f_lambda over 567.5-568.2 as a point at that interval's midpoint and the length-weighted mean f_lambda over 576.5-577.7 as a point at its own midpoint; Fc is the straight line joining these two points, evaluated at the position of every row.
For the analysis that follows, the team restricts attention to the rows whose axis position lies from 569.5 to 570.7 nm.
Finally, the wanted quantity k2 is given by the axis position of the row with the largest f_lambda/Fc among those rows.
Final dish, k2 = 570.60 nm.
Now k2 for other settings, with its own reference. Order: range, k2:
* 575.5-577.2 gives 576.85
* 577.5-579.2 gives 577.60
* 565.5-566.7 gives 565.60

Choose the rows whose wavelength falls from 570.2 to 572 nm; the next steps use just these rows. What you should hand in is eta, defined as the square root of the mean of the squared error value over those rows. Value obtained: 0.376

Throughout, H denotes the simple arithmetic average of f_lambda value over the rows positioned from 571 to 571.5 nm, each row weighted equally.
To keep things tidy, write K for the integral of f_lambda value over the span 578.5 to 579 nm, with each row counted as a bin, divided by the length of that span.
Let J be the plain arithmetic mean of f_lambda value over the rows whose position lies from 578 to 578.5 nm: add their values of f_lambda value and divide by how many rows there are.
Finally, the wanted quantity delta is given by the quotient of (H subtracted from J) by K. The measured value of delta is -0.04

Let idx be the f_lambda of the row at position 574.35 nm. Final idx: 4.463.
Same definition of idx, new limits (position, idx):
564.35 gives 4.876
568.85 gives 5.135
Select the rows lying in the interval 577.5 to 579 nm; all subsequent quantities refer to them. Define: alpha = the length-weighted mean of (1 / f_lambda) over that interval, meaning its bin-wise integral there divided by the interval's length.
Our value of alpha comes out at 0.209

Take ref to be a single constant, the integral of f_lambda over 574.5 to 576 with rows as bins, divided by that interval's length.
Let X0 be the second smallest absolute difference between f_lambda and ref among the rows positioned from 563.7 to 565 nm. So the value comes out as 0.10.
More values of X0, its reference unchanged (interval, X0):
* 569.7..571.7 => 0.19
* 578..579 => 0.51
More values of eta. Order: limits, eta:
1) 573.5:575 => 0.375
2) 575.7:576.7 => 0.375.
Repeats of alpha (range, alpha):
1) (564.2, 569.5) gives 0.214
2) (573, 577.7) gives 0.211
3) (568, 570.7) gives 0.209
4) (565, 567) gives 0.218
